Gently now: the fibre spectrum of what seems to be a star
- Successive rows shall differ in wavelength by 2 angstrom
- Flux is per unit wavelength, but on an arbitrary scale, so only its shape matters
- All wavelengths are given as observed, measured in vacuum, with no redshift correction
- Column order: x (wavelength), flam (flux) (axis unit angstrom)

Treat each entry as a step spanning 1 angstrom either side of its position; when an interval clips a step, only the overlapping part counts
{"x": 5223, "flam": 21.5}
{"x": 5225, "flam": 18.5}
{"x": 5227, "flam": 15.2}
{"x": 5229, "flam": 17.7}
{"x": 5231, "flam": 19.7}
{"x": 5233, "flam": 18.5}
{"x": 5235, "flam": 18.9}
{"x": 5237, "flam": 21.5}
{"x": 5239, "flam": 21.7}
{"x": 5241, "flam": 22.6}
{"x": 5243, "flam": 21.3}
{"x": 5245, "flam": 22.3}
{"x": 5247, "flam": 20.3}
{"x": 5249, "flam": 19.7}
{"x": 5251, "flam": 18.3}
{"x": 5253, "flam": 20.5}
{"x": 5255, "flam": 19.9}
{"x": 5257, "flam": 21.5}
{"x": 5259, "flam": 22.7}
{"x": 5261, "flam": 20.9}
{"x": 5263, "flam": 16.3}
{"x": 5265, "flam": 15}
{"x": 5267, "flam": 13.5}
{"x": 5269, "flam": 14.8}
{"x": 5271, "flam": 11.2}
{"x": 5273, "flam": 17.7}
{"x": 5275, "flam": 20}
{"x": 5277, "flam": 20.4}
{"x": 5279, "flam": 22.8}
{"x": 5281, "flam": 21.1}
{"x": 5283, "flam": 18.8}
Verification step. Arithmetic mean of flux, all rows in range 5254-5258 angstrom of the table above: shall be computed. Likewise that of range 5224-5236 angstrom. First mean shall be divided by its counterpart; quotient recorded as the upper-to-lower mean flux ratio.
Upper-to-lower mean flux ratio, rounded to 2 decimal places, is 1.14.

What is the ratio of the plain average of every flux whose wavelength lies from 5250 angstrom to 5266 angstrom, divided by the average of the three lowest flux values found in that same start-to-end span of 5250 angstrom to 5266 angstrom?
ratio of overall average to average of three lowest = 1.17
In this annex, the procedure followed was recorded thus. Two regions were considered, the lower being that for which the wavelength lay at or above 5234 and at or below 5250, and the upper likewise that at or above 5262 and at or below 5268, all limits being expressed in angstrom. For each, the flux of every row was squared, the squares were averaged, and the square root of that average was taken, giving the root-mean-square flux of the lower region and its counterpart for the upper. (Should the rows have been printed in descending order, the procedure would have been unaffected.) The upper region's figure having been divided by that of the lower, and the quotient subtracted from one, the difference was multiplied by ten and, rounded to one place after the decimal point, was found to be 2.9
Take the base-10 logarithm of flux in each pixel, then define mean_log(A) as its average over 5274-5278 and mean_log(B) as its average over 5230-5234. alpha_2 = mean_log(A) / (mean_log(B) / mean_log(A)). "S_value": 1.33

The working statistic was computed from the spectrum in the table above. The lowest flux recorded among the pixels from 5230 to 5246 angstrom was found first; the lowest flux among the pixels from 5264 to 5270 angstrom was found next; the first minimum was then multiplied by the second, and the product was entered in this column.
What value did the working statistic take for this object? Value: 250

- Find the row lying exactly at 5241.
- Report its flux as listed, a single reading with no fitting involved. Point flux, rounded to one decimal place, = 22.6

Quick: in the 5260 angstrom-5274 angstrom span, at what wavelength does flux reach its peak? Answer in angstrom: 5261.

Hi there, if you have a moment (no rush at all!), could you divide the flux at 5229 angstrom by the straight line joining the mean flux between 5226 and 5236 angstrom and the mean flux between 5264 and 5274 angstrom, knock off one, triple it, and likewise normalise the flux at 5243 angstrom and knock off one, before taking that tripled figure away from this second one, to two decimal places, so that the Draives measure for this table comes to 0.34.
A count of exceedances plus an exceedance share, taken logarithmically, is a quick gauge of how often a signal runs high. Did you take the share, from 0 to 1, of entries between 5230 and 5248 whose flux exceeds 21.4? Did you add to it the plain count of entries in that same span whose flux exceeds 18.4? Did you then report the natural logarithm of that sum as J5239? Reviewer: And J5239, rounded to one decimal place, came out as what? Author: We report 2.2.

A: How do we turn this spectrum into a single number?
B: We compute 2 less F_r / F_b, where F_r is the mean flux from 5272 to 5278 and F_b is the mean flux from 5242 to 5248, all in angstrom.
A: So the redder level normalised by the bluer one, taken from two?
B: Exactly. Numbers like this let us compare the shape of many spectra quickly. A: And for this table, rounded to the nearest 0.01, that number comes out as 1.09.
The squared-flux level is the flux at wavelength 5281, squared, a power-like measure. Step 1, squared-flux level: 445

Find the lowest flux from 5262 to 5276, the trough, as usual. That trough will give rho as 11.2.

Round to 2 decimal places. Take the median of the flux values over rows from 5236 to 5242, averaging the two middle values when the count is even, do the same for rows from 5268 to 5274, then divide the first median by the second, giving 1.47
